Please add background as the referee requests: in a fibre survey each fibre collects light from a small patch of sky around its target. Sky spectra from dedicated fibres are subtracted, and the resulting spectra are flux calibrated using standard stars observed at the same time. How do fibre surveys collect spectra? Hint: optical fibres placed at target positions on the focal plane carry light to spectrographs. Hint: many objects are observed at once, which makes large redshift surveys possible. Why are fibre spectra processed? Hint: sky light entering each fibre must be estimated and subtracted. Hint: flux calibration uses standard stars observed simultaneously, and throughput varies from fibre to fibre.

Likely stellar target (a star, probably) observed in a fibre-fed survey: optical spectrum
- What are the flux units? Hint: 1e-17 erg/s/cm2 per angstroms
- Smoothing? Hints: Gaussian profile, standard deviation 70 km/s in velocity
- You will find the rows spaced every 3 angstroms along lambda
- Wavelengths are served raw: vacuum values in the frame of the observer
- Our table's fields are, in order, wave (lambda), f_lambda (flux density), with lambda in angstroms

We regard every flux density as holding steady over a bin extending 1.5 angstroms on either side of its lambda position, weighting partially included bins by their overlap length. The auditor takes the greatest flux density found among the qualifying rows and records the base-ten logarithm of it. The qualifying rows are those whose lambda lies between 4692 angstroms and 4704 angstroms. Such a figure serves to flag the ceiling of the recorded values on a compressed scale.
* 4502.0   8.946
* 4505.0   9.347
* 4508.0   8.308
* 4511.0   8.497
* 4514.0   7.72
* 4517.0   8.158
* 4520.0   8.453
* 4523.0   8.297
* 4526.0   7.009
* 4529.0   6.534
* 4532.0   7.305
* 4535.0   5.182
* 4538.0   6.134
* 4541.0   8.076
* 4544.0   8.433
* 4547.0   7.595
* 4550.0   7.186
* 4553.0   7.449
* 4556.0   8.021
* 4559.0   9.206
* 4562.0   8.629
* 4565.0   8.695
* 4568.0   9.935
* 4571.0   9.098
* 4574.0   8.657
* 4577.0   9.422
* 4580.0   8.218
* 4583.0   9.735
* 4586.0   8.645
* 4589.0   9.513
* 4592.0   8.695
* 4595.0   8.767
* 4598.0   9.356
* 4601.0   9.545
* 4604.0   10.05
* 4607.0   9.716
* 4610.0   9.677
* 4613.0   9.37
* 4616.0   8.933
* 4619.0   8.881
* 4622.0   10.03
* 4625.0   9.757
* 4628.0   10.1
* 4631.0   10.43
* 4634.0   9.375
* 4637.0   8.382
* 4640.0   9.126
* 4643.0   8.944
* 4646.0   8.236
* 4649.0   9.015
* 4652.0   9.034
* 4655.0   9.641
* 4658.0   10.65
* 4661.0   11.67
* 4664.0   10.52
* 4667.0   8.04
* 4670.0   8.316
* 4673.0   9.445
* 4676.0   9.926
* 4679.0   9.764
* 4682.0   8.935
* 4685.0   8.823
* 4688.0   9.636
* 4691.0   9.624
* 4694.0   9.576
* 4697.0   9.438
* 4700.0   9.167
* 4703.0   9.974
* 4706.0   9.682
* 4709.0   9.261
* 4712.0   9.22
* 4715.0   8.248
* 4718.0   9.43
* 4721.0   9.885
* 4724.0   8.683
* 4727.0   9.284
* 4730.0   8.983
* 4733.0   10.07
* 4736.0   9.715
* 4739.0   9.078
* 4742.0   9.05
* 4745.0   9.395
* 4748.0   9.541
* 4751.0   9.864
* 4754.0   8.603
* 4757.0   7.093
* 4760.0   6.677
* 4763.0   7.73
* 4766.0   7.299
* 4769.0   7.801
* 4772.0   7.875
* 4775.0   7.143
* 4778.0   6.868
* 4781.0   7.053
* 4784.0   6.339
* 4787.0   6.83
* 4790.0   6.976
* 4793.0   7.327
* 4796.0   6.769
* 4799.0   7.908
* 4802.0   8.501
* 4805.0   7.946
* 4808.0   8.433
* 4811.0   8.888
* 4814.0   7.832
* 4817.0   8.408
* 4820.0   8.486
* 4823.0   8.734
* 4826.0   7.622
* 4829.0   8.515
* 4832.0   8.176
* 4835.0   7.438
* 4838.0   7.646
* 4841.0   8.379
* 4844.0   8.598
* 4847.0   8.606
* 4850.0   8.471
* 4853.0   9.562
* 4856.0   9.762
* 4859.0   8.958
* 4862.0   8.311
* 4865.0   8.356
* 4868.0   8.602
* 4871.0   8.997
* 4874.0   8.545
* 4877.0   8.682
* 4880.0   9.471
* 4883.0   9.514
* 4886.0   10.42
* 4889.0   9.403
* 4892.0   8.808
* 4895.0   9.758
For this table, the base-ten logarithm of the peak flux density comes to 1.00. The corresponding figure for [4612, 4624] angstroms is 1.00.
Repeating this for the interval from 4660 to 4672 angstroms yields 1.07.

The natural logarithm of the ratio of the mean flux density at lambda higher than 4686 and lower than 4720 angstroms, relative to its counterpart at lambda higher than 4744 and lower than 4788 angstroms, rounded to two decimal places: 0.19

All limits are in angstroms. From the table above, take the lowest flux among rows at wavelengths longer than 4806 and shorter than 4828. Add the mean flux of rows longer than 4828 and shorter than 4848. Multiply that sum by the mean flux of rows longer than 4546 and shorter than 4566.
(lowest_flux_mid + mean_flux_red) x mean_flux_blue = 128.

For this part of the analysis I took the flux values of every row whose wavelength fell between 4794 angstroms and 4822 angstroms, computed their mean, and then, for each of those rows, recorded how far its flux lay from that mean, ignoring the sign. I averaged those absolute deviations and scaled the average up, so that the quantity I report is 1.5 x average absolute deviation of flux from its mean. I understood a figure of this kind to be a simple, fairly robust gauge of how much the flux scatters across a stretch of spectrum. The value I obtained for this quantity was 0.69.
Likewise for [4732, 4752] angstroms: 0.46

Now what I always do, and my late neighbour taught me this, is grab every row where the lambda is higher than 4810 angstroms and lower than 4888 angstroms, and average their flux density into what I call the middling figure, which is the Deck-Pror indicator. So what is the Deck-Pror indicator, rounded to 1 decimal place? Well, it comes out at 8.7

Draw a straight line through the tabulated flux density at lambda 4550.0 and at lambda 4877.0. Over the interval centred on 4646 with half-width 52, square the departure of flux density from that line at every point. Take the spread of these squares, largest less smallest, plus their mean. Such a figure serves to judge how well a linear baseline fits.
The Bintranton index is 20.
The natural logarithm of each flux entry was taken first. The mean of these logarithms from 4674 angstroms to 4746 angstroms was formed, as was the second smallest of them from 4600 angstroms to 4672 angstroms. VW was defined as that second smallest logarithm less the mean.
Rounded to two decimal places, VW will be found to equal -0.13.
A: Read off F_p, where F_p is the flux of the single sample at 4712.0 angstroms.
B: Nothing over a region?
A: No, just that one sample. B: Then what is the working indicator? 9.22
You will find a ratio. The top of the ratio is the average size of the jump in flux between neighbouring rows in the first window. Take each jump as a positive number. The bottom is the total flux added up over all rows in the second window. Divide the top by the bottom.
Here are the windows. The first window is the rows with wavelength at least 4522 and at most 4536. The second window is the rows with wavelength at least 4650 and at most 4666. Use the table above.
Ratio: 0.023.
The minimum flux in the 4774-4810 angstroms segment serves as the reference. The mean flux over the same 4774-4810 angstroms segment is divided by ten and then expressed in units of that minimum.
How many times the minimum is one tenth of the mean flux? 0.116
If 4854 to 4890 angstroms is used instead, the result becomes 0.109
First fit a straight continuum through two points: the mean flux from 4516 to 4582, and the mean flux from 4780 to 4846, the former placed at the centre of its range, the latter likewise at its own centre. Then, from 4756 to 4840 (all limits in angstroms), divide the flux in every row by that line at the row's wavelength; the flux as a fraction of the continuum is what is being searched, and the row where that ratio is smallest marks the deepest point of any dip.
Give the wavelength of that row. 4784.0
